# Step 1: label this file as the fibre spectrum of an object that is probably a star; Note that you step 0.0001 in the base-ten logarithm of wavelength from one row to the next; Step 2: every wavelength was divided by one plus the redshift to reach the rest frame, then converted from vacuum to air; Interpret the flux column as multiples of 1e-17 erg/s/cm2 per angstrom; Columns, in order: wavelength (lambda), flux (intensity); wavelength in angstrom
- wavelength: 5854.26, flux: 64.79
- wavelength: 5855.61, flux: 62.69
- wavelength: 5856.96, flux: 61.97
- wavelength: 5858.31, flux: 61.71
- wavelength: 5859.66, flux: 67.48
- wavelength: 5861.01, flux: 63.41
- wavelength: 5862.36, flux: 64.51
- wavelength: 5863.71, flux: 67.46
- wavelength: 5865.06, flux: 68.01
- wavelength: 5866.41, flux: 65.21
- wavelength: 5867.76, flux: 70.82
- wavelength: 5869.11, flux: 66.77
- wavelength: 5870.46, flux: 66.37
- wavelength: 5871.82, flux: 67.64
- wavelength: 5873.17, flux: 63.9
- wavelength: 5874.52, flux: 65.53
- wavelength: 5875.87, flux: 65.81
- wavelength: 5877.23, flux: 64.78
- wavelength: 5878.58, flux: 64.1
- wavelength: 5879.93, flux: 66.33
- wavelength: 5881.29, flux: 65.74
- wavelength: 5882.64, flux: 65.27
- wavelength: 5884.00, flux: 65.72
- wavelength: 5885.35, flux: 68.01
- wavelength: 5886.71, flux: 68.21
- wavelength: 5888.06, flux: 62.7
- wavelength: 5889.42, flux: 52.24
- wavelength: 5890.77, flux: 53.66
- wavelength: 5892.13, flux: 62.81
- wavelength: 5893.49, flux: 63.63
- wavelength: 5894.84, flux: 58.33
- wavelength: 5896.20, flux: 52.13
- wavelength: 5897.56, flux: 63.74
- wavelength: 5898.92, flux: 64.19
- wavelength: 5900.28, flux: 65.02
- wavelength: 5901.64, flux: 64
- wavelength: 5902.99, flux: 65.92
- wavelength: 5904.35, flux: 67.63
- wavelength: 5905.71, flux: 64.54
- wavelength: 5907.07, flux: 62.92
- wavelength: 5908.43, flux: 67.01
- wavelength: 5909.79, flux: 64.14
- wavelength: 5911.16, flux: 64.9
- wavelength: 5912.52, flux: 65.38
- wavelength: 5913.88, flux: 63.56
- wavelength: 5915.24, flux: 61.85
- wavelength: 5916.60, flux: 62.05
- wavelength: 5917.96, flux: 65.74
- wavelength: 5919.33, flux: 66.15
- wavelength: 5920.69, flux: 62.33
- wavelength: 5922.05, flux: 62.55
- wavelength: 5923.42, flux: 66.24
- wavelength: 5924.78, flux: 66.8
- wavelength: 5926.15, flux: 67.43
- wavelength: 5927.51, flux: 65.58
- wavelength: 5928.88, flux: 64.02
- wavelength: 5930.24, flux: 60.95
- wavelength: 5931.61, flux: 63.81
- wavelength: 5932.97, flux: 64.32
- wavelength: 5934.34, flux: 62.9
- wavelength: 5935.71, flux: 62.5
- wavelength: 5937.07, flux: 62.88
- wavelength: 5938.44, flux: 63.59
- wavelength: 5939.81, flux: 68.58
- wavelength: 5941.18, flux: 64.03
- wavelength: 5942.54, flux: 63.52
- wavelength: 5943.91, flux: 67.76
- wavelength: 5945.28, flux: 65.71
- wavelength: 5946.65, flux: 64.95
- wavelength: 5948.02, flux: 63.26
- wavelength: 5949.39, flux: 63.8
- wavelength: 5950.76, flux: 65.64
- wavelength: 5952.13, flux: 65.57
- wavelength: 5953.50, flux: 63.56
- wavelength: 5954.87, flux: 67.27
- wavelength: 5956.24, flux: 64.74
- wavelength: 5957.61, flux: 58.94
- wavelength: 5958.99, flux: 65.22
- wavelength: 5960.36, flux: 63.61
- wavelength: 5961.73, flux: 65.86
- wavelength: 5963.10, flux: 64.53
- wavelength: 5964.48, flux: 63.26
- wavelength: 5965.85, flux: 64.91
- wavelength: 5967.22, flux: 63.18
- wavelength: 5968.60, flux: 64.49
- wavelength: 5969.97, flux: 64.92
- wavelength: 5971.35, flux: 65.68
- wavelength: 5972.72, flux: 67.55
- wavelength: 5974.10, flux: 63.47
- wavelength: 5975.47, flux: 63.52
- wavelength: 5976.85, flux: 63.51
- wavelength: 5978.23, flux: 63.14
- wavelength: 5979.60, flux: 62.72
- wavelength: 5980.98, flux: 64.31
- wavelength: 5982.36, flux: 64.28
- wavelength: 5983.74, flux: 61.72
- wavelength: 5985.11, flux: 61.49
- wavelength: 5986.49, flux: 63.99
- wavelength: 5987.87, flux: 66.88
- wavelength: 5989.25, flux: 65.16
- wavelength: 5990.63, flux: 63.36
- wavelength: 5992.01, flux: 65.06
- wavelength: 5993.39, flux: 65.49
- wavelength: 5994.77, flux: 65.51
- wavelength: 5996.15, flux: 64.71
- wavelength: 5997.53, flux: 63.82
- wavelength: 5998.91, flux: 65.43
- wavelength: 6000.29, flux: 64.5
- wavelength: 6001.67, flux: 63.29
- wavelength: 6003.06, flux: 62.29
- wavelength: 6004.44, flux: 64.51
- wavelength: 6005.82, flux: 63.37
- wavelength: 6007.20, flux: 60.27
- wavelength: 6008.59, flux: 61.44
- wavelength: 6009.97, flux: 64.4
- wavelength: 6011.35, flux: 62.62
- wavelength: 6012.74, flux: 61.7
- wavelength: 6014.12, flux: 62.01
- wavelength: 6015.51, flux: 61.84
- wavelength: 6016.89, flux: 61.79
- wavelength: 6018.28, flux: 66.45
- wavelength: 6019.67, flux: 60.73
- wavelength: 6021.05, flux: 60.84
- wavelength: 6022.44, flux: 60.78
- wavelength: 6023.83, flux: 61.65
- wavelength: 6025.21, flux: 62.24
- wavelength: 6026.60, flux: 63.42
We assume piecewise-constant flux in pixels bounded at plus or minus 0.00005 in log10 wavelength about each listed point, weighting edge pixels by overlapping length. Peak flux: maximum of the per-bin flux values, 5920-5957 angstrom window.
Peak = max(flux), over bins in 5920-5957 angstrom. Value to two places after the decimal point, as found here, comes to 68.58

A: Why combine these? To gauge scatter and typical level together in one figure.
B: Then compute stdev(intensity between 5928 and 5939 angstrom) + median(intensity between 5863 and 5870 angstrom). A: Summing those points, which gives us 68.5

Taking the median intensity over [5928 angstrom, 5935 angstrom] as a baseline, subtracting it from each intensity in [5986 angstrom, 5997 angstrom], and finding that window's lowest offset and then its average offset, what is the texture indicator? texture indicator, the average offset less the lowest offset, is 1.66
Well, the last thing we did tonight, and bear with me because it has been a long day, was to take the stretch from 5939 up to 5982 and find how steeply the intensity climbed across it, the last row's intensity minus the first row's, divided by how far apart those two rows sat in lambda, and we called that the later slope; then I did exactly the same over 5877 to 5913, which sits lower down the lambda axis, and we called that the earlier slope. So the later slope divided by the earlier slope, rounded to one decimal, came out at -6.1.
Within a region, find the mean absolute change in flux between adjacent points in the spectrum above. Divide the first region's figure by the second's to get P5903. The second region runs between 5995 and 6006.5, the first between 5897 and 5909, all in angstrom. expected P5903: 1.4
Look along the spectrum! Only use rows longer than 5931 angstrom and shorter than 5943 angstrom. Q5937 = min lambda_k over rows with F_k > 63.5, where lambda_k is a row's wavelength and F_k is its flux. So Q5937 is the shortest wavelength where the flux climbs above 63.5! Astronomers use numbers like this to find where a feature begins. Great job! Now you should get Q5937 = 5931.61 angstrom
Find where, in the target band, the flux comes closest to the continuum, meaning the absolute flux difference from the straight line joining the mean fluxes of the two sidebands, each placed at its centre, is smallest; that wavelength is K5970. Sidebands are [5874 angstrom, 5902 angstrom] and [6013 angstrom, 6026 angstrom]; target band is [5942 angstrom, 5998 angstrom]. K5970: 5979.60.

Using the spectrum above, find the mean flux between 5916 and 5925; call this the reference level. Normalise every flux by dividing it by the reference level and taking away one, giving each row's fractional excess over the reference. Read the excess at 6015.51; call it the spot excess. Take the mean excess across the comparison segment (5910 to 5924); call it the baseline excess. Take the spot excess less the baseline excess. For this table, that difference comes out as -0.03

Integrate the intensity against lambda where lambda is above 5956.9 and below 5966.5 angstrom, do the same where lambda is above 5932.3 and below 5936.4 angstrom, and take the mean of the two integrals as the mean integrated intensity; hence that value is 436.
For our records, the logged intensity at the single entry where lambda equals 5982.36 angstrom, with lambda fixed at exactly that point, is 64.28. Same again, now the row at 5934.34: 62.9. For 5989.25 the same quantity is 65.16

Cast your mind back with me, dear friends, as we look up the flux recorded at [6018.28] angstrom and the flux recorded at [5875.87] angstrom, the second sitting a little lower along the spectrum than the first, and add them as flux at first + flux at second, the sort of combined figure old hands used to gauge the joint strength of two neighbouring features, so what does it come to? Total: 132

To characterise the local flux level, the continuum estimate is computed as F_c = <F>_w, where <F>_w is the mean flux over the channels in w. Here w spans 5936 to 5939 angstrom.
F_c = 63.2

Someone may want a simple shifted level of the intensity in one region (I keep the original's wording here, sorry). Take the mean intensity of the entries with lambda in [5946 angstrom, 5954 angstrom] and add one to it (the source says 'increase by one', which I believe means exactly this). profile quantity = 65.5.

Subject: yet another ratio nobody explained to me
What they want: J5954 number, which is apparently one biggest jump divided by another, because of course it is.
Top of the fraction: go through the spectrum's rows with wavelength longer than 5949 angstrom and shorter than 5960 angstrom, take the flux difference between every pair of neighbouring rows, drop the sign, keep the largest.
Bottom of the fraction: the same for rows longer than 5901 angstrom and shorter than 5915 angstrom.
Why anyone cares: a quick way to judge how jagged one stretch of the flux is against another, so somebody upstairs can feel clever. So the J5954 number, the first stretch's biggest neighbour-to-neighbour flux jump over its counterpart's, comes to 1.5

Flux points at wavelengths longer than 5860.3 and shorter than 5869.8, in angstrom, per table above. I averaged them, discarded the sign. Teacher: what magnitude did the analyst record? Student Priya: 66.6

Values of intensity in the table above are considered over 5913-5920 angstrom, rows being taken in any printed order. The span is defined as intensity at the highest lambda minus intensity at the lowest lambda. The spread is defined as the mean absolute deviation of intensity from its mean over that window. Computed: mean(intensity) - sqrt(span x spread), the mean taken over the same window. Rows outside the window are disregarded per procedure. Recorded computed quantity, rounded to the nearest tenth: 61.8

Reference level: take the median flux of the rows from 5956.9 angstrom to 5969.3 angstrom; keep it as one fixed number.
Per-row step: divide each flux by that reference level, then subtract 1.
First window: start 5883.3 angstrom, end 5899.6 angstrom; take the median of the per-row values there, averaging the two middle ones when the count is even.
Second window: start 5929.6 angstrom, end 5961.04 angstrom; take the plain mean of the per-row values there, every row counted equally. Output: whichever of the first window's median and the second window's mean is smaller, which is -0.020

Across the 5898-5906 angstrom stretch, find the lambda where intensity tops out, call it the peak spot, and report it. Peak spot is 5904.35 angstrom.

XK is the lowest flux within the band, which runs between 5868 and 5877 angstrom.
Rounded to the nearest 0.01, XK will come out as 63.90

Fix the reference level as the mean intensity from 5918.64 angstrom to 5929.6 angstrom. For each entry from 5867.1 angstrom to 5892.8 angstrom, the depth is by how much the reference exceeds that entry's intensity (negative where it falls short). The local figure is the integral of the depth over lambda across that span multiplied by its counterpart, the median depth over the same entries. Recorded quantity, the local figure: -9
